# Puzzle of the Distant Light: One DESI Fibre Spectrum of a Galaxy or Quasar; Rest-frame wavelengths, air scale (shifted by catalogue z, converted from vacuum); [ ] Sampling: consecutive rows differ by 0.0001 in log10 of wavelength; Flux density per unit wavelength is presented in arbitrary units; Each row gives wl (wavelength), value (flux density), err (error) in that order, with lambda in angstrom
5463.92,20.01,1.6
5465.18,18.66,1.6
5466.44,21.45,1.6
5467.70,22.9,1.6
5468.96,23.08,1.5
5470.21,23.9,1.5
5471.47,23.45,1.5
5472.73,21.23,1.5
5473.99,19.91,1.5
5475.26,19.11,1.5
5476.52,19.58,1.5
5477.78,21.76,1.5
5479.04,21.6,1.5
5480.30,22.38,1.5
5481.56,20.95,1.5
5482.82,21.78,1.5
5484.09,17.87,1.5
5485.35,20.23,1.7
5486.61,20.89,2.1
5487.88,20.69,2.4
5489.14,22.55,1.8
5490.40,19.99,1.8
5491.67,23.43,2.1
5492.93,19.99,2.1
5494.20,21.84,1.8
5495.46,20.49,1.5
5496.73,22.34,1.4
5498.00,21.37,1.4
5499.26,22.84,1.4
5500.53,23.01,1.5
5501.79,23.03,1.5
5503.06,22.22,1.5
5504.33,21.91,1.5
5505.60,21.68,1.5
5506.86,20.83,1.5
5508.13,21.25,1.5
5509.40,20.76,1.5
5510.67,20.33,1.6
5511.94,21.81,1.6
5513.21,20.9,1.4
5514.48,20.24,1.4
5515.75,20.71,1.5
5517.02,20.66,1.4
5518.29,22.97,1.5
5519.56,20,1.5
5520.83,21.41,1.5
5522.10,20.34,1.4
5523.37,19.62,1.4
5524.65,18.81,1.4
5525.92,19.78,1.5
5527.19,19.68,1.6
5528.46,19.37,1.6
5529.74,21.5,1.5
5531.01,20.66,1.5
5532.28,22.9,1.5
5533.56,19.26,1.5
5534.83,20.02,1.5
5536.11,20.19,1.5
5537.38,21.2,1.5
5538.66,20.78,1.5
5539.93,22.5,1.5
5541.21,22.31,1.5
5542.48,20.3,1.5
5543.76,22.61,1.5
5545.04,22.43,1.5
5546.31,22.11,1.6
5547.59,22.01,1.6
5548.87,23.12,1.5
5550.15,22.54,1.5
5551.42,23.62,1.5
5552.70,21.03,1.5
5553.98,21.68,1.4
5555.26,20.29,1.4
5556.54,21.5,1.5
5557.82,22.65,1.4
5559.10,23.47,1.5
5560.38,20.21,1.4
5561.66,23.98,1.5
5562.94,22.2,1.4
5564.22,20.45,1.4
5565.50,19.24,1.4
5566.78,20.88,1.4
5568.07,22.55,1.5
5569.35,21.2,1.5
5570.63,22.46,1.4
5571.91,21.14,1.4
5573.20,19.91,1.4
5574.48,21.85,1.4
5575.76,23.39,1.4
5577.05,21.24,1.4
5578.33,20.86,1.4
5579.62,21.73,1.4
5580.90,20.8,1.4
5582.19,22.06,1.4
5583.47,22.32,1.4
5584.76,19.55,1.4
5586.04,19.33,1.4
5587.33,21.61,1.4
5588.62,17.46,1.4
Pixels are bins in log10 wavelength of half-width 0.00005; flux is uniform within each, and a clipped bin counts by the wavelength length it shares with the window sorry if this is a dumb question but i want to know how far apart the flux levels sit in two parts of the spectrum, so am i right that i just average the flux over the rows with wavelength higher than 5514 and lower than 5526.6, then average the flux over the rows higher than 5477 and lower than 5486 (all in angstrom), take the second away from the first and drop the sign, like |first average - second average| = 0.48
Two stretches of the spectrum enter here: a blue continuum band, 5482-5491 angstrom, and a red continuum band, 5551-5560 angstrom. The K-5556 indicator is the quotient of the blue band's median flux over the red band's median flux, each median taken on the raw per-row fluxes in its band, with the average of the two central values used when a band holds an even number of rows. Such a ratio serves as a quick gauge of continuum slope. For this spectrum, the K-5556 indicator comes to 0.95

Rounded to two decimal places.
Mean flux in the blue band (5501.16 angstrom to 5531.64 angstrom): 20.85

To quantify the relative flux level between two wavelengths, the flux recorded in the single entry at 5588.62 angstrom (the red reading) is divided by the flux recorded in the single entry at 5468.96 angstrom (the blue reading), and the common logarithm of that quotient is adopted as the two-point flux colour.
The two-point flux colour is -0.12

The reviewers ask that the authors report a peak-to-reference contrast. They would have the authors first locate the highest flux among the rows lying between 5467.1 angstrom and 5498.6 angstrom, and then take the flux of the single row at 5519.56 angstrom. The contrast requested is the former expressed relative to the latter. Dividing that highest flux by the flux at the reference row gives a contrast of 1.195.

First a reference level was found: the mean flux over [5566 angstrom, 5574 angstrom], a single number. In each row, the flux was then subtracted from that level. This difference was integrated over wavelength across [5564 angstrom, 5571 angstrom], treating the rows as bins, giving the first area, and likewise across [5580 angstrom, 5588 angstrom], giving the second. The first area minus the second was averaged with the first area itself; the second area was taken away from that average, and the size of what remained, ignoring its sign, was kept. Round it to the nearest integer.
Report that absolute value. 3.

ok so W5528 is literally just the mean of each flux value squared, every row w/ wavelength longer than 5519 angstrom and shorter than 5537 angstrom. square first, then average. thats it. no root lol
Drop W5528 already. 411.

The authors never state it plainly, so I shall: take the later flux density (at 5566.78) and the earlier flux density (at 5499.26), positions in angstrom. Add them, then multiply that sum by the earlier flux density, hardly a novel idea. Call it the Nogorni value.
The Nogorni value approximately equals 999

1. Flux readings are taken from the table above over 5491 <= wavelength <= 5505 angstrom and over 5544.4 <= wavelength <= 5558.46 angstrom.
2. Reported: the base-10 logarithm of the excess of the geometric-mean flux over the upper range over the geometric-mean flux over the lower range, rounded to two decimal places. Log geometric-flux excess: -1.28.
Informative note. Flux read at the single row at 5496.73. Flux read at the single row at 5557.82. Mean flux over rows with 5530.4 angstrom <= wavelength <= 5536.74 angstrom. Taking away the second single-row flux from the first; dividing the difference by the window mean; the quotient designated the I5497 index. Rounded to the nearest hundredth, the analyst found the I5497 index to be -0.02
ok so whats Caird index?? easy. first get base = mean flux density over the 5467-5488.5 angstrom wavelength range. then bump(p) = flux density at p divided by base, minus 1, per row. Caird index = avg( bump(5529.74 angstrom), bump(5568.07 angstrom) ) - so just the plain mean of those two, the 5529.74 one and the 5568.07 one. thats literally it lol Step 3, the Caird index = 0.04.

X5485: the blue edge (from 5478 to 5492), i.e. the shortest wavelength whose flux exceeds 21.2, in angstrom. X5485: 5479.04 angstrom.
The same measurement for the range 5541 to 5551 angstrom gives 5541.21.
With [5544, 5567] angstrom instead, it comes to 5545.04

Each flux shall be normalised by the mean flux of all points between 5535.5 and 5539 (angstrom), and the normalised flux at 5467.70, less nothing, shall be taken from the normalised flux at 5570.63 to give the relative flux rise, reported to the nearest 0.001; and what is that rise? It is -0.021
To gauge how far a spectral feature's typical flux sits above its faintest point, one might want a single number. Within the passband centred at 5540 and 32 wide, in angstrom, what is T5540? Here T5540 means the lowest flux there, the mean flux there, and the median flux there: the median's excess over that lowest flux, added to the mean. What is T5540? 23.6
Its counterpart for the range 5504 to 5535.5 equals 22.5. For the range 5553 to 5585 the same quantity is 23.8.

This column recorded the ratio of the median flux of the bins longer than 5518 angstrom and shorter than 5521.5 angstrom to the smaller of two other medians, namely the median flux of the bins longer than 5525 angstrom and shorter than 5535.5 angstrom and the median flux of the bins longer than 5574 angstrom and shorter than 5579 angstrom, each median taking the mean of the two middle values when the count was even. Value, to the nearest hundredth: 1.08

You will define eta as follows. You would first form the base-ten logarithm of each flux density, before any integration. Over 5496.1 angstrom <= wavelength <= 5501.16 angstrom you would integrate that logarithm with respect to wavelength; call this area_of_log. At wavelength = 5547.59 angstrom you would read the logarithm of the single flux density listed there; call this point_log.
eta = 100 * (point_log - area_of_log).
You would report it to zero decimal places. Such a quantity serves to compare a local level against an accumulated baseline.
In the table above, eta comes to -549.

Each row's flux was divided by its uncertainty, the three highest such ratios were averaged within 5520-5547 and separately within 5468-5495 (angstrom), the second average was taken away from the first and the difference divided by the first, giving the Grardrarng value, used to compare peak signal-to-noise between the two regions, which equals -0.04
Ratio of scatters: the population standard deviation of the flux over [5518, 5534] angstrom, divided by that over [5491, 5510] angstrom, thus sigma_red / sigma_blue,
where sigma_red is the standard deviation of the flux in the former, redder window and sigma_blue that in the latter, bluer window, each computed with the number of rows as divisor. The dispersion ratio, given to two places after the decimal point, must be 1.30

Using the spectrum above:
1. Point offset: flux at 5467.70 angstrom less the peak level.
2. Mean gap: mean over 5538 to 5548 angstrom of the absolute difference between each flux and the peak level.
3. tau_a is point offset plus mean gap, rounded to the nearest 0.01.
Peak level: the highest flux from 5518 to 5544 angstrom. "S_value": 1.02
